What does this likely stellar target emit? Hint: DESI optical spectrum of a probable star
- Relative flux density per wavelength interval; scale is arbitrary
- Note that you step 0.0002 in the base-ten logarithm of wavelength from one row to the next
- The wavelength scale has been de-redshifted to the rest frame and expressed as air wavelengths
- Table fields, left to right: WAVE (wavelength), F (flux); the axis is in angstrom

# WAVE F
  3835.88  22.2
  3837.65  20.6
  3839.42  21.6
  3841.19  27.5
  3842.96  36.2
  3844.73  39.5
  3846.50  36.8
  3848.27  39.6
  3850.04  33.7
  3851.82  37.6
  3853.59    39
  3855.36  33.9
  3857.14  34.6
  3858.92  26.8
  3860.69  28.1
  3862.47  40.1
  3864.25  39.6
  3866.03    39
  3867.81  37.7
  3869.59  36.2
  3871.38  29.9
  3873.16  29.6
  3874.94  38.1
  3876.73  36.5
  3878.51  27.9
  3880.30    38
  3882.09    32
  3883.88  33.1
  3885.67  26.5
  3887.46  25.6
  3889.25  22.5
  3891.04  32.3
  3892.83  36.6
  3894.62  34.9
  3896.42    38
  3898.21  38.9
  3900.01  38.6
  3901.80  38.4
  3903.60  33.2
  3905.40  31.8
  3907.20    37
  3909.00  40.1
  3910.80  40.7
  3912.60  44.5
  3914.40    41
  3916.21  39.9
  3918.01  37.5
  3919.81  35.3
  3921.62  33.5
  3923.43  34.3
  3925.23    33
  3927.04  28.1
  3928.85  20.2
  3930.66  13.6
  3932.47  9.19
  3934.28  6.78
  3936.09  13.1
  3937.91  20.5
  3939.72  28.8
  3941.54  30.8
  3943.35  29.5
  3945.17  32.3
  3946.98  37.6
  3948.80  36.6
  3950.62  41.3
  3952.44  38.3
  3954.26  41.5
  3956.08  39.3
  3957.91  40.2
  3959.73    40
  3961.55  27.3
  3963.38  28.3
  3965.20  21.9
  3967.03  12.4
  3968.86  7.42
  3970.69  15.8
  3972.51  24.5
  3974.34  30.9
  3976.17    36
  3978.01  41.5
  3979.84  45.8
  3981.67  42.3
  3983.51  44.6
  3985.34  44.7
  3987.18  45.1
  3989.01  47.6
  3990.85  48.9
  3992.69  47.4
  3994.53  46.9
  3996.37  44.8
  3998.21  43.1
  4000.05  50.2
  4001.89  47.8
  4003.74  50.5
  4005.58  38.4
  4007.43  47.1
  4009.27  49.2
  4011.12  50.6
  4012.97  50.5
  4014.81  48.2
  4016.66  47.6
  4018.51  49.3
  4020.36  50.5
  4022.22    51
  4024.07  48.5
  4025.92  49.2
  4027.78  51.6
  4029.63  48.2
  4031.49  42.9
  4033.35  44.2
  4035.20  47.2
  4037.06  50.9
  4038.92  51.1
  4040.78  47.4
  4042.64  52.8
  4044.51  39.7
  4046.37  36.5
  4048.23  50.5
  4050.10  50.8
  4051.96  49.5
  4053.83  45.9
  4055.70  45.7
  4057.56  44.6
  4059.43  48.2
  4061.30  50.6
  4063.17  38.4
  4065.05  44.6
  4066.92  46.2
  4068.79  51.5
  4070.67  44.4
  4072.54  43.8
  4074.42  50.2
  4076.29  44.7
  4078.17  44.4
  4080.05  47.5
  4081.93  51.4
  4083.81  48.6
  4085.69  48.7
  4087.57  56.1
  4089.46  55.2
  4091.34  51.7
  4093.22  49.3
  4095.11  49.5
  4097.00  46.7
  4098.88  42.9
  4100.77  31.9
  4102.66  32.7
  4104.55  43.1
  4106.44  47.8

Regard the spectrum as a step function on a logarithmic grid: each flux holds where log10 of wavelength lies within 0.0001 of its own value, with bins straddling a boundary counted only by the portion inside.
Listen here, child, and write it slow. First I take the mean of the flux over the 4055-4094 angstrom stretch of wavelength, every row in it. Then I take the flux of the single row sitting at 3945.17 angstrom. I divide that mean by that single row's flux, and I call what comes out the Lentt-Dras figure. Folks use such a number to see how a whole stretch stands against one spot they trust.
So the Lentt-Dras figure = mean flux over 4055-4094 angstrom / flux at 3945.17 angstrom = 1.48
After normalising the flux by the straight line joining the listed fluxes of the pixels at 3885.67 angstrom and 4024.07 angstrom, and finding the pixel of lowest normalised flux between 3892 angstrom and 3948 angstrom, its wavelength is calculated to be 3934.28 angstrom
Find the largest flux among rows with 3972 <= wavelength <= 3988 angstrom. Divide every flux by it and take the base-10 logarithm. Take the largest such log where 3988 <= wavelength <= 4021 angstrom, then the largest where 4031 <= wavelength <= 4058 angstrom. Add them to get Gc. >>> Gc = 0.11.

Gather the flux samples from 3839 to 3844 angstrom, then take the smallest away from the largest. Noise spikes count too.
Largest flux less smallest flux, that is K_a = 15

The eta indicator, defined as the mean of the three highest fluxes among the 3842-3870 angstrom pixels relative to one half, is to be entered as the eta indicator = 80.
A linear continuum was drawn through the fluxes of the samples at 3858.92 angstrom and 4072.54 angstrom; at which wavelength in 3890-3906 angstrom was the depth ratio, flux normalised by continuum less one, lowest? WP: 3905.40 angstrom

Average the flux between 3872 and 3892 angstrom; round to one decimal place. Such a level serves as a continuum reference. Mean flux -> 31.1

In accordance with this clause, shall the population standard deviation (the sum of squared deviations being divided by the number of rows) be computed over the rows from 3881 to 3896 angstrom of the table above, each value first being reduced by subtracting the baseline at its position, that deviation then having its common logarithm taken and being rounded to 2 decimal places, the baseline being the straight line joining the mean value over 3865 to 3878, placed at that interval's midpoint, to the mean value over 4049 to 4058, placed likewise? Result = 0.66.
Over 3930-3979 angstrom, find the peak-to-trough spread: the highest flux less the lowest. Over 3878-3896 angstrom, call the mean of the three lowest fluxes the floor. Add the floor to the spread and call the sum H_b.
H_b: 60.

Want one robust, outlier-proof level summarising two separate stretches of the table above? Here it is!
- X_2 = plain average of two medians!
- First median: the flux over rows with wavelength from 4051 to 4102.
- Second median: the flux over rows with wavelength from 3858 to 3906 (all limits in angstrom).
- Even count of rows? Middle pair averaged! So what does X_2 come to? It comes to 41.2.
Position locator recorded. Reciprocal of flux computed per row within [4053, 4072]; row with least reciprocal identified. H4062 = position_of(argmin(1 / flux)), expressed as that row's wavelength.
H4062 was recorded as 4068.79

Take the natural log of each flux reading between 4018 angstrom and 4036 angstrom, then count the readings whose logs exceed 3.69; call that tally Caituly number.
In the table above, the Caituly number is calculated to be 10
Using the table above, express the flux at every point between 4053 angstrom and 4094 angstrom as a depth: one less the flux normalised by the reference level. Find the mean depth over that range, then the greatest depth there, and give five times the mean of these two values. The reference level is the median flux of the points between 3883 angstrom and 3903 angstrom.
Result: -1.2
